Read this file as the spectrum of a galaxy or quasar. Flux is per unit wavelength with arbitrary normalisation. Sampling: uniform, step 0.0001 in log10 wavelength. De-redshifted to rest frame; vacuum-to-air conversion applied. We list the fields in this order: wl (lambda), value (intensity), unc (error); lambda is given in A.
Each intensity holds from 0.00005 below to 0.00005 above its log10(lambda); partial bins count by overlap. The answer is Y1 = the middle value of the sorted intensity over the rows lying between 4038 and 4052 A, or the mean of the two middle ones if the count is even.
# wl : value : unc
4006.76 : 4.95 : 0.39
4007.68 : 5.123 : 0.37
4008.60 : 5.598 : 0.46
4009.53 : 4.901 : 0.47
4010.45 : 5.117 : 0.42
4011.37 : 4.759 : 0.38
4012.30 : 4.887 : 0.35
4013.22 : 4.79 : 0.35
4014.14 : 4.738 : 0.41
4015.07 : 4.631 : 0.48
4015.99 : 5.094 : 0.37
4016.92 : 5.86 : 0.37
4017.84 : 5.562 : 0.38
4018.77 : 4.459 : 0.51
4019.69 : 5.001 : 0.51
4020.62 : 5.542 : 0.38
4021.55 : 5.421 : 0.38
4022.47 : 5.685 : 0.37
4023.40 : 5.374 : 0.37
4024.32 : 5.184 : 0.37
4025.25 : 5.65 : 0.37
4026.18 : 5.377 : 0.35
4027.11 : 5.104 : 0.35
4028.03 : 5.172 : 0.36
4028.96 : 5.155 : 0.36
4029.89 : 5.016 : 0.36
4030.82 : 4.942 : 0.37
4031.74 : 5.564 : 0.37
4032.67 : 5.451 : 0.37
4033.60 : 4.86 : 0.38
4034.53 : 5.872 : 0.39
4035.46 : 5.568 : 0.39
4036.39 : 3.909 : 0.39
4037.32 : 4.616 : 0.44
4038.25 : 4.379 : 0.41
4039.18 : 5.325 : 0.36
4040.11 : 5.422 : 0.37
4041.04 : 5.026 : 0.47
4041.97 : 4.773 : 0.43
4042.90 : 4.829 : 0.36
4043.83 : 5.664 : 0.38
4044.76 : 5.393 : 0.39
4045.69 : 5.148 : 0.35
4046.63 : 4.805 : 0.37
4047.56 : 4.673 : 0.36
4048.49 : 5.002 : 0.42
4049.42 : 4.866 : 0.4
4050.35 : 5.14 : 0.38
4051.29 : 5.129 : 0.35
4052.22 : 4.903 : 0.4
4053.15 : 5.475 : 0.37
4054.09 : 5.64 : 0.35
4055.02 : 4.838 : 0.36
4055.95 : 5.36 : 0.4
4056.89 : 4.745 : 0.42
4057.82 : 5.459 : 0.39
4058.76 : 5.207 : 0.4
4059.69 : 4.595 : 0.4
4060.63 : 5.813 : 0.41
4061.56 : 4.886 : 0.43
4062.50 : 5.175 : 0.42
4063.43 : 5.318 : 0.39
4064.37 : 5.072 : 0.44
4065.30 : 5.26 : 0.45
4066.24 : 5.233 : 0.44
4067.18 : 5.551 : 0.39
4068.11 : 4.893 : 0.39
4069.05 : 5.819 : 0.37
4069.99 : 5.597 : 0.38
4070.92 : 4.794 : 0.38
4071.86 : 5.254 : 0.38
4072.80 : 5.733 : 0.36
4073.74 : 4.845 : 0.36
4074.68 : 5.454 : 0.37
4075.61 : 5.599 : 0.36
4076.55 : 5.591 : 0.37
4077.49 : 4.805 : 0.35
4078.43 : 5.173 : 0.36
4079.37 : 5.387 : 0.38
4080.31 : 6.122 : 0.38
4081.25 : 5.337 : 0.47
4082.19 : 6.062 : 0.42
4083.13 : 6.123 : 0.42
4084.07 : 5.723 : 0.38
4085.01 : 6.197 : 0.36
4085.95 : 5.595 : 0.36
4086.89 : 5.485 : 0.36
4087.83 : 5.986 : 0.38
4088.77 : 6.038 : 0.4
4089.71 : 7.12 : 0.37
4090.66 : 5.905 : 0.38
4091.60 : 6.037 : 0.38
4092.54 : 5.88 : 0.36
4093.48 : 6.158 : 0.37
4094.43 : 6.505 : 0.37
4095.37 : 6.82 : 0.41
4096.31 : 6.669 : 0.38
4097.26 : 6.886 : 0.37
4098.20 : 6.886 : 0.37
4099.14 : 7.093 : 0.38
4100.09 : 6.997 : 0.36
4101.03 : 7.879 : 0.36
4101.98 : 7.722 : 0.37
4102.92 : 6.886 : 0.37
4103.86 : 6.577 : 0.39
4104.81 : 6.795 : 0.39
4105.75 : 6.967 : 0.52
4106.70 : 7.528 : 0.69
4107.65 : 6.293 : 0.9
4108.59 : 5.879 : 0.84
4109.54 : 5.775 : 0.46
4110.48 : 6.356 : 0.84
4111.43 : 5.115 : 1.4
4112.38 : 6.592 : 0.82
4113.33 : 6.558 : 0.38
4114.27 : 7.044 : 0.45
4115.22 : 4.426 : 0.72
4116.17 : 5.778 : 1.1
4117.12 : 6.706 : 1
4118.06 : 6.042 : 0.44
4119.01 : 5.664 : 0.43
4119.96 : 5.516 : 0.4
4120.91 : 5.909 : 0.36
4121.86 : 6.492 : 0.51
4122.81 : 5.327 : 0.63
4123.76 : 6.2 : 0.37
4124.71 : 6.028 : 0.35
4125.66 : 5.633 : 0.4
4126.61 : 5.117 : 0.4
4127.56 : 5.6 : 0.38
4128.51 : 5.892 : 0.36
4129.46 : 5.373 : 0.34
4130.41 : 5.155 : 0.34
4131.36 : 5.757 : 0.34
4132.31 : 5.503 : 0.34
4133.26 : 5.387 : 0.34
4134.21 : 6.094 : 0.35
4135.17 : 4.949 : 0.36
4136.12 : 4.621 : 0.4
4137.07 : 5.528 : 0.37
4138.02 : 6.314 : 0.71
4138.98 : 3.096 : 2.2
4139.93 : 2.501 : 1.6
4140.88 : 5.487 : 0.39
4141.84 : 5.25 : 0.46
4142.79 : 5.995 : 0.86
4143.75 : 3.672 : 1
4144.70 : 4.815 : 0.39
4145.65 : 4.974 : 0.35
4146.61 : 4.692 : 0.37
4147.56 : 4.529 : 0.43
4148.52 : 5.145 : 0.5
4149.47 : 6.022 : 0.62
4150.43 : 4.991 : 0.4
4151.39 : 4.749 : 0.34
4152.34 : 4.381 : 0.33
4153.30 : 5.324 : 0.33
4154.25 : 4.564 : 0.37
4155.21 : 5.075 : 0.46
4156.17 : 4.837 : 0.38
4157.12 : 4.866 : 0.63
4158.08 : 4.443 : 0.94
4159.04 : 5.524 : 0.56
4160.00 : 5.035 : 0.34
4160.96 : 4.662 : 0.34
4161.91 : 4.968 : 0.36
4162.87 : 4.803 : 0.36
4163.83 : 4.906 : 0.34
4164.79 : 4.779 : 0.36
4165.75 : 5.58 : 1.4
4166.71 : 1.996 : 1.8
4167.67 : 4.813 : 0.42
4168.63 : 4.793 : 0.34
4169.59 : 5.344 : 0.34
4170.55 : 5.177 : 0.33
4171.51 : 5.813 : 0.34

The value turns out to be 5.0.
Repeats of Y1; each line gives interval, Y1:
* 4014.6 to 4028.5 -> 5.4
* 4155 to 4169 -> 4.8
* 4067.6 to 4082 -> 5.4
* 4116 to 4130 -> 5.8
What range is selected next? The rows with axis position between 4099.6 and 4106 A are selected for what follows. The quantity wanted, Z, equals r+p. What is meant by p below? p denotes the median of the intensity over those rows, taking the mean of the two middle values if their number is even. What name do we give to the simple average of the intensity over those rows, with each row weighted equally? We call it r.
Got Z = 14.1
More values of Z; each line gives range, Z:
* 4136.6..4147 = 9.7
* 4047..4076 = 10.4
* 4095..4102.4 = 14.1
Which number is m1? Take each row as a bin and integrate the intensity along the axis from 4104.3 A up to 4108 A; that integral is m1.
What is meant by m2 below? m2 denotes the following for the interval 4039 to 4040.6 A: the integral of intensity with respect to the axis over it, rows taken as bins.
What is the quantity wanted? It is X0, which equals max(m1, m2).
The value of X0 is 26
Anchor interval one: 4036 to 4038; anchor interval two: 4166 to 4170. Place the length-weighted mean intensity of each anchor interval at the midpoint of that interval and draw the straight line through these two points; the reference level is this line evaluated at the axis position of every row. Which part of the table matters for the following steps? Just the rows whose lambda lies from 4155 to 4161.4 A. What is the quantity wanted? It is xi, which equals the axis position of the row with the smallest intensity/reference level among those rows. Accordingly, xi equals 4158.08 A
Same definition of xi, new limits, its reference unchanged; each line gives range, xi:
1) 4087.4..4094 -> 4092.54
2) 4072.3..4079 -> 4077.49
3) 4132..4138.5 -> 4136.12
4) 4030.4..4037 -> 4036.39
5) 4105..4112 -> 4111.43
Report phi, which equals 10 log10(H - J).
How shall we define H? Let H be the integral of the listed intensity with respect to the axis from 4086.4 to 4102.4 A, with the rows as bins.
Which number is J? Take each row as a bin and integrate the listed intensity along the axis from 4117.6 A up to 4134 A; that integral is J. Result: 11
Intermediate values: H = 105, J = 93.3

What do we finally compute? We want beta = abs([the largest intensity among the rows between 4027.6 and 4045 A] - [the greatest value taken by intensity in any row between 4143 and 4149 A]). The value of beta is 0.7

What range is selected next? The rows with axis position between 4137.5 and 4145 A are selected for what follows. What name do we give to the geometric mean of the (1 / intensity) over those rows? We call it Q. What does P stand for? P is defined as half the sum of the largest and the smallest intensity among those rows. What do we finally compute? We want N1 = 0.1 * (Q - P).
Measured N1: -0.418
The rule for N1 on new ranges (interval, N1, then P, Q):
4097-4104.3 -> -0.709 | 7.2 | 0.141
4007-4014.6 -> -0.497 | 5.2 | 0.201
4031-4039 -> -0.469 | 4.9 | 0.201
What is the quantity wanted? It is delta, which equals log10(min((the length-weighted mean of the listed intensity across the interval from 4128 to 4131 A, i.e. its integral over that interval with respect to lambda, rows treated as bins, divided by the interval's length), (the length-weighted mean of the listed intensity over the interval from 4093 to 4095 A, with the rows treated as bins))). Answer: 0.740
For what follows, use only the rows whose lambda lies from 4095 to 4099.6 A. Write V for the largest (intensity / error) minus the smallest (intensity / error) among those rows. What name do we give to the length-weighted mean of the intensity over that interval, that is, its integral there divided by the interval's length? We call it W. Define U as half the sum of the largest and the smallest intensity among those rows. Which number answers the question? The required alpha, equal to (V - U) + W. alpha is 2.0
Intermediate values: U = 6.9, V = 2.0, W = 6.9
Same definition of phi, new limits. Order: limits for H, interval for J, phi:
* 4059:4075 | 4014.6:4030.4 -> 0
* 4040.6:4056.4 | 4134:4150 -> 3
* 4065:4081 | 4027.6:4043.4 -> 8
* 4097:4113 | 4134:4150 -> 15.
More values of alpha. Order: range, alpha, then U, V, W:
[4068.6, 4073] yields 3.4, 5.3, 3.3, 5.4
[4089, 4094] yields 3.4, 6.5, 3.7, 6.2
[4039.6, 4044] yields 4.1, 5.2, 4.2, 5.1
